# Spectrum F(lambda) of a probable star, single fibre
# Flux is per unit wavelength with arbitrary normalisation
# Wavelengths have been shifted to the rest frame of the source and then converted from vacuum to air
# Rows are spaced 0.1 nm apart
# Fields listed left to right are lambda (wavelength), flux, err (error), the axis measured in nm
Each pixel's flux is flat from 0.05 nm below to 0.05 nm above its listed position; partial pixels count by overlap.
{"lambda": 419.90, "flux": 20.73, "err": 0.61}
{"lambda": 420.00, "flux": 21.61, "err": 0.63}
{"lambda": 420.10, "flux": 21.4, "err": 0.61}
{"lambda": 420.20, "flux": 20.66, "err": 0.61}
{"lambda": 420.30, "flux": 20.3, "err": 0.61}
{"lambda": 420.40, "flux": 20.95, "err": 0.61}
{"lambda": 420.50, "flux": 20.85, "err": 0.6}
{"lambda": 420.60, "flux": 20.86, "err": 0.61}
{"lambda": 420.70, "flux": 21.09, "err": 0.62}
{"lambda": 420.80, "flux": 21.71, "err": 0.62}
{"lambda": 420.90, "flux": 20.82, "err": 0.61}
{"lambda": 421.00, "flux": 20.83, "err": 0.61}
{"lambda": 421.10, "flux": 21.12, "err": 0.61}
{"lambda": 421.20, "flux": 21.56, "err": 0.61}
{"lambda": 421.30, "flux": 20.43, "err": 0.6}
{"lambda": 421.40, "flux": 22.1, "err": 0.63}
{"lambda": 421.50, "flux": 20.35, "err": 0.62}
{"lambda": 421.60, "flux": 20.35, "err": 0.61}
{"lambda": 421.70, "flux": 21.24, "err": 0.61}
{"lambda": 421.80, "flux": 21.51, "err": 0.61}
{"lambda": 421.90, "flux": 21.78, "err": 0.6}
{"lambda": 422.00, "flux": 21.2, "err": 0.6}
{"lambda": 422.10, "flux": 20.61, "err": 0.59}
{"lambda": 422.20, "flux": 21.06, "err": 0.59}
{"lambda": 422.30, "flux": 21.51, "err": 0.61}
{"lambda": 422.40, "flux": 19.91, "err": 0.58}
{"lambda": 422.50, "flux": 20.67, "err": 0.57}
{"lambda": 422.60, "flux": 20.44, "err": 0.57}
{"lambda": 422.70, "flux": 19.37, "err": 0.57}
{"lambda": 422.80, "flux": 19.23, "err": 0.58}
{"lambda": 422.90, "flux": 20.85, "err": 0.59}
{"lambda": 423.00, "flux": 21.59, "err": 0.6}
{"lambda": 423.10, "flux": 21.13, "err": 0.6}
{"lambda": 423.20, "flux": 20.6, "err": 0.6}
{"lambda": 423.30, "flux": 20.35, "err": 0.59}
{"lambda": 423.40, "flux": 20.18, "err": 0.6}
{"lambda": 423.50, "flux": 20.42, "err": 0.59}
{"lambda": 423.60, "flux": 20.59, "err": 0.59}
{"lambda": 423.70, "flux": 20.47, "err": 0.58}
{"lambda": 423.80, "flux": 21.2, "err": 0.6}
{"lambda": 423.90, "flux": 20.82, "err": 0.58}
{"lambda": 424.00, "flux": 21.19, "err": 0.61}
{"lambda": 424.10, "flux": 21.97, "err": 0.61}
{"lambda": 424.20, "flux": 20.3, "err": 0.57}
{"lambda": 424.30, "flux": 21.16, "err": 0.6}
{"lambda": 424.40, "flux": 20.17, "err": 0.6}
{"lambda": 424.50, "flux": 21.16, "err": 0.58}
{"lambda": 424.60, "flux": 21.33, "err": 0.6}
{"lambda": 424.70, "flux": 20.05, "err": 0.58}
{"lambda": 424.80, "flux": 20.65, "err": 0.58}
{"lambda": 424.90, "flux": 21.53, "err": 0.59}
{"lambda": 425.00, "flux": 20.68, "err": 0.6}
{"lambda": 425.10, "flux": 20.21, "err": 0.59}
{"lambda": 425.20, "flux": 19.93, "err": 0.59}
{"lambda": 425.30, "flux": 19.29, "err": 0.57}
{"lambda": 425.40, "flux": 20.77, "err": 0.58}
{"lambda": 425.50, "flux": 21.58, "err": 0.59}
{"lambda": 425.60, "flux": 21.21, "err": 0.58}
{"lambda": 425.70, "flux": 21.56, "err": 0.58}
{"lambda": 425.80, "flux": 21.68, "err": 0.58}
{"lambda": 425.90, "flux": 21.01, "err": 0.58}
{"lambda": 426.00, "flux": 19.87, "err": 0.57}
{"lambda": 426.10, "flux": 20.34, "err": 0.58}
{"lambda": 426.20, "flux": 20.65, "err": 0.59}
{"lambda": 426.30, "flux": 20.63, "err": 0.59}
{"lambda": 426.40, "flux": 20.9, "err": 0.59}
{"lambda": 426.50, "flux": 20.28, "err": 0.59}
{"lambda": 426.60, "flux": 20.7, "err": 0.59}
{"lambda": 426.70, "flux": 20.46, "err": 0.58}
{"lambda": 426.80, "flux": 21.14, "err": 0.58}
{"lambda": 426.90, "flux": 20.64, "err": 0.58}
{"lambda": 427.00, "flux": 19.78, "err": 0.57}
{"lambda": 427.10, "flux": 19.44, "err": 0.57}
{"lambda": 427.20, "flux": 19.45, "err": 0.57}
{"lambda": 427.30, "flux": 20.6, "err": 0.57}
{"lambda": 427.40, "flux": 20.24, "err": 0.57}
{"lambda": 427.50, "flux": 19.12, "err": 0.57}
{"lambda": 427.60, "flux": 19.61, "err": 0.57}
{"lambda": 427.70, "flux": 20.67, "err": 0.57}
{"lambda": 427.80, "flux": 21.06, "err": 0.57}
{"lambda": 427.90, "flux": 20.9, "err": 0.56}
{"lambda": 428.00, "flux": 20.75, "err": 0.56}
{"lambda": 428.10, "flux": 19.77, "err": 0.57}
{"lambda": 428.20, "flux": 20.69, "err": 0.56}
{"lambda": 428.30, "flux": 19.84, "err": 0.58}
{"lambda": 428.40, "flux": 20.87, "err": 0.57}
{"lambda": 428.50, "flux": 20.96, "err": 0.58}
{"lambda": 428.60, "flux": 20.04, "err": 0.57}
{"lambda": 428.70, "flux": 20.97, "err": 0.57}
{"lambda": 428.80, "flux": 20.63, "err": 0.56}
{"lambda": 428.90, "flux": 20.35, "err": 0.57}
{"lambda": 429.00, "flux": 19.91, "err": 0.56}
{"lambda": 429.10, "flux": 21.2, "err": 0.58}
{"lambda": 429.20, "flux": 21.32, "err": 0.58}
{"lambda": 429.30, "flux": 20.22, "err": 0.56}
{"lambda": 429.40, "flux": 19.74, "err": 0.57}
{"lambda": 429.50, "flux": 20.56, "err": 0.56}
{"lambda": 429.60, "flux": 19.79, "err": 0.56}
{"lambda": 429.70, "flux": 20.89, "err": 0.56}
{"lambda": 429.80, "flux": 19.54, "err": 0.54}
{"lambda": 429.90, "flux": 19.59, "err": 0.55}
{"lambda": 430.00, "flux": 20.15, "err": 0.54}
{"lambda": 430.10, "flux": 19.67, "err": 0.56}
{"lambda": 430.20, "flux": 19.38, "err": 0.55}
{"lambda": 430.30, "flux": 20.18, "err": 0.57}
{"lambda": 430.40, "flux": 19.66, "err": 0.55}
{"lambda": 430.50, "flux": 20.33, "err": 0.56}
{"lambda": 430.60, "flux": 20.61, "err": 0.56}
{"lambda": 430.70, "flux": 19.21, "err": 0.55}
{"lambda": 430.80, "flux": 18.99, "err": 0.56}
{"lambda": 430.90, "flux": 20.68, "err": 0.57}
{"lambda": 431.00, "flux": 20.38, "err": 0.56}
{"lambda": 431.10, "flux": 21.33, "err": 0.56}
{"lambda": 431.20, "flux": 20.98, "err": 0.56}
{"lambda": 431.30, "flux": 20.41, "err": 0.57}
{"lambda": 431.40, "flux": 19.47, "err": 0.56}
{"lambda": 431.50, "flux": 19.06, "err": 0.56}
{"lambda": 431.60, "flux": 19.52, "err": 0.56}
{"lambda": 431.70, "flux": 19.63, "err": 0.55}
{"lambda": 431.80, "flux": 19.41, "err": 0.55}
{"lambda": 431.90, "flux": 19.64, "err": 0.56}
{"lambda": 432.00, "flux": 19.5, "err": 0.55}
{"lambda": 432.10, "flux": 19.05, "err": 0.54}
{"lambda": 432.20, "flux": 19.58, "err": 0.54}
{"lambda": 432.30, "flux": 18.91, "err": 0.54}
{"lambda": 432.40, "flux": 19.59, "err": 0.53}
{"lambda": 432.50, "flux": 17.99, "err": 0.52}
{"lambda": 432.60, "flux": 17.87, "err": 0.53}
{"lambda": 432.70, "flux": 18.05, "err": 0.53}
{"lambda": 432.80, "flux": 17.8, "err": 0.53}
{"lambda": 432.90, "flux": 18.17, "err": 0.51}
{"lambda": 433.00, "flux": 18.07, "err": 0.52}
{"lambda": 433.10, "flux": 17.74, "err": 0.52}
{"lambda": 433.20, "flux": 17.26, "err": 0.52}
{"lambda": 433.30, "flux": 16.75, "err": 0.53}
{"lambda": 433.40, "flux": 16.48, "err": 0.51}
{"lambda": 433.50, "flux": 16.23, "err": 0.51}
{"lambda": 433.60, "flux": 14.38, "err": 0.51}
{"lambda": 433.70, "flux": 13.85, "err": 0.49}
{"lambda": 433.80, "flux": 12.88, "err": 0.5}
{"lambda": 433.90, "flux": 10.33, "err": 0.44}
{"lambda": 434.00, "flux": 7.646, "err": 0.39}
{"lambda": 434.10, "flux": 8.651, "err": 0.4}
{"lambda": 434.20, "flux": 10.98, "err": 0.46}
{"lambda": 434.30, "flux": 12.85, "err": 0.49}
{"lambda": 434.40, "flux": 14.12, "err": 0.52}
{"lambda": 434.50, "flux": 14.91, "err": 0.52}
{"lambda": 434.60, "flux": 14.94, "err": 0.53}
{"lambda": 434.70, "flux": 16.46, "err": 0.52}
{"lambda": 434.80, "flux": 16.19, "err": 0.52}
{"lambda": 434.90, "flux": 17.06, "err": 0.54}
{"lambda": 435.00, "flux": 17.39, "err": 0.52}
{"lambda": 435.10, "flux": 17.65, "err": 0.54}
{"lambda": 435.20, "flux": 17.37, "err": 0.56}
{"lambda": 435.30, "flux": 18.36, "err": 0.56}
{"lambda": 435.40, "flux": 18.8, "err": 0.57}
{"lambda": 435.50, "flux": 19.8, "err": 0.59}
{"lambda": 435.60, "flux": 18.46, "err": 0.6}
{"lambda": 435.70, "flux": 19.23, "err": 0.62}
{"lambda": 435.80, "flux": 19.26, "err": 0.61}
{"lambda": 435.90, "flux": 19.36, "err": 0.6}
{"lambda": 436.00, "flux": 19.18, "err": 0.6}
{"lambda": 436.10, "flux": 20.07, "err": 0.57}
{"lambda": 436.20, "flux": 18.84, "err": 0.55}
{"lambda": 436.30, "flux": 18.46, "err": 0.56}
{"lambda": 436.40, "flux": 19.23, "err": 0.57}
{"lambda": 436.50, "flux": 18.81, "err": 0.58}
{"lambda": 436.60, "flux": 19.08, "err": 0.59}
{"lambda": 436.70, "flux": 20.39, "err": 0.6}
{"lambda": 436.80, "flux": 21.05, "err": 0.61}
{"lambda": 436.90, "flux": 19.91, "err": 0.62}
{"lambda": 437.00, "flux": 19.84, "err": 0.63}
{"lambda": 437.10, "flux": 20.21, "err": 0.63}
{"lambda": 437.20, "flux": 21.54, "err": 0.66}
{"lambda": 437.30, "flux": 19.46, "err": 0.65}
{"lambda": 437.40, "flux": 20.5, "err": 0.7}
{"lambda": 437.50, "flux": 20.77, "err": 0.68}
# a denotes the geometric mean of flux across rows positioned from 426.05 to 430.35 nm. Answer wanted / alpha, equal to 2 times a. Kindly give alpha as 40.6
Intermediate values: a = 20.3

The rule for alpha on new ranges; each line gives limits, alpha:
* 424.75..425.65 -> 41.3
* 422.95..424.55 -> 41.6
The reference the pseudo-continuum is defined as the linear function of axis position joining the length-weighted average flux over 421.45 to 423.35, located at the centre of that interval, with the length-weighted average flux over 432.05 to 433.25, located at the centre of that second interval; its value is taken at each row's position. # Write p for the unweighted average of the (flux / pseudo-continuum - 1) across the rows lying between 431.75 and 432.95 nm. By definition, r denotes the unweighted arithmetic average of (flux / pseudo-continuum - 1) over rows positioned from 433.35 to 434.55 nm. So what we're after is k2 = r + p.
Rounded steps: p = 0.021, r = -0.29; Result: -0.27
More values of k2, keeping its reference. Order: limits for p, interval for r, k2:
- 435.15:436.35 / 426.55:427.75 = 0.10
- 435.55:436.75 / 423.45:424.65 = 0.12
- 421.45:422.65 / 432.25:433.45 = -0.02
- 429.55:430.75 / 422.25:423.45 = 0.05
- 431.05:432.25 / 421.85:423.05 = 0.06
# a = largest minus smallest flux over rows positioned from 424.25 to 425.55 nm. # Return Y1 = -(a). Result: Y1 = -2.3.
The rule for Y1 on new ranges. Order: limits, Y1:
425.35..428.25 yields -2.6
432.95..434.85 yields -10.4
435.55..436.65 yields -1.6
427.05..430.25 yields -2.2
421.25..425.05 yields -2.9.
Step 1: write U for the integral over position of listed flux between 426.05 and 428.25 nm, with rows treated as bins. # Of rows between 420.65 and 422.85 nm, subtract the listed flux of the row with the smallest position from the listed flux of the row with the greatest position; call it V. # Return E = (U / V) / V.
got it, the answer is 13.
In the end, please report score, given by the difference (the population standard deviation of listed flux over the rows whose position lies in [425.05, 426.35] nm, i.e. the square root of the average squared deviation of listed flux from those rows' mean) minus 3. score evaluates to -2.3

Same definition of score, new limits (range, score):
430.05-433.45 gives -1.8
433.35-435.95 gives 0.3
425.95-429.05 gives -2.5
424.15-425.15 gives -2.5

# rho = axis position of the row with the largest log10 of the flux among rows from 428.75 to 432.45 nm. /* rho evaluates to 431.10 nm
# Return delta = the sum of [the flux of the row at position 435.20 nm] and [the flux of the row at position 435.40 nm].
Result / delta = 36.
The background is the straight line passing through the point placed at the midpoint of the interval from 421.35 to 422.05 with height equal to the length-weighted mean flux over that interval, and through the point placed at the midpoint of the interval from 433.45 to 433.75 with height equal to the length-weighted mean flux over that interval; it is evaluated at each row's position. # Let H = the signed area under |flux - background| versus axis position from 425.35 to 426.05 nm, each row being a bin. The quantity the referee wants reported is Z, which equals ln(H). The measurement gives 0.4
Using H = 1.4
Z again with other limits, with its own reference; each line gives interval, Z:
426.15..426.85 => 0.4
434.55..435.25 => 0.6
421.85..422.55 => -1.2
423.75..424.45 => -0.3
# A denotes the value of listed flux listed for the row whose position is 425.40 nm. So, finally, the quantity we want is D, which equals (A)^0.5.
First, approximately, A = 20.77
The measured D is 4.56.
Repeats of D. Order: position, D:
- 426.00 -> 4.46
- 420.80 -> 4.66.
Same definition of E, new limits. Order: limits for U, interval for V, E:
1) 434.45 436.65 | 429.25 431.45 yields 71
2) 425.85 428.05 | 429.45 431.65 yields 41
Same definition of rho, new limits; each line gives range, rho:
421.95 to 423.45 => 423.00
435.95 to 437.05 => 436.80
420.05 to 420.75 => 420.10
